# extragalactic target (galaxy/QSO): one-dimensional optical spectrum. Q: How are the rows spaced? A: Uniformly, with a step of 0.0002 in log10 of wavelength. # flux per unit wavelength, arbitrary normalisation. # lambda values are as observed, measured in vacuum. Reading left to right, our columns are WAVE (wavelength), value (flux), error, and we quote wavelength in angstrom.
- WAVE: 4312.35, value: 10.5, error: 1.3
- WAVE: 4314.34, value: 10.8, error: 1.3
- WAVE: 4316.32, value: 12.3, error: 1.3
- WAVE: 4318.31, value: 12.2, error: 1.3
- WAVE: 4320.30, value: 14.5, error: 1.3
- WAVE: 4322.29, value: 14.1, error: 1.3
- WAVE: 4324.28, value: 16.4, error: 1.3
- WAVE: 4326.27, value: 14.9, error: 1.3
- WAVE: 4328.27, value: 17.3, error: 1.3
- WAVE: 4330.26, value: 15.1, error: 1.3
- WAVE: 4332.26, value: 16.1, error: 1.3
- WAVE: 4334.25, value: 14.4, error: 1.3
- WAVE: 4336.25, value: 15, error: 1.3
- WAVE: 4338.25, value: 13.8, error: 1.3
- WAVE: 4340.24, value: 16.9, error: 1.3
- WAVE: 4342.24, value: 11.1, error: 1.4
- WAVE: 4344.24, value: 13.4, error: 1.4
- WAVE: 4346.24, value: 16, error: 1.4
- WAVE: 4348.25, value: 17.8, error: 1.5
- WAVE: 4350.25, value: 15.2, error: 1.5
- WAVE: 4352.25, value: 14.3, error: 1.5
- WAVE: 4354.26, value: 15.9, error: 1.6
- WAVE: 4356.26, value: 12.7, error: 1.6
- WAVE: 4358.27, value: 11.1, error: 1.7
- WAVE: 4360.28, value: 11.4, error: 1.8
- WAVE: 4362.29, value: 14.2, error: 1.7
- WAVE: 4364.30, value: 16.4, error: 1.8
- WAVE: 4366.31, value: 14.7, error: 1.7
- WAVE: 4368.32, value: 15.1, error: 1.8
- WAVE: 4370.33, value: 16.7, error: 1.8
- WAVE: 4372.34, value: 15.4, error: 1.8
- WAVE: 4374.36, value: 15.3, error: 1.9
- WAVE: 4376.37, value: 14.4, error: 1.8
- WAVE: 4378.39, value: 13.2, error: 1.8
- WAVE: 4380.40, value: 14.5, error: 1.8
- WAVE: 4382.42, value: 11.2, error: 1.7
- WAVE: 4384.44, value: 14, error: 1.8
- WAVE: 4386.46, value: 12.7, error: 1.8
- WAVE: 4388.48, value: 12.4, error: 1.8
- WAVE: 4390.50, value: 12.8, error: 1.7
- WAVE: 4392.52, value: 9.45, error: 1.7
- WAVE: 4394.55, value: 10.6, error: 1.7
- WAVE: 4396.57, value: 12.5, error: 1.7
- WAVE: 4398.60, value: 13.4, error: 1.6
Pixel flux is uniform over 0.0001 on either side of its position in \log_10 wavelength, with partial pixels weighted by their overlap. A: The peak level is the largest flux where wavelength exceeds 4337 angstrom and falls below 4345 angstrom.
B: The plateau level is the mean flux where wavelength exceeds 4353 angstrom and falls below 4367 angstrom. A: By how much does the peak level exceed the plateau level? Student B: 3.1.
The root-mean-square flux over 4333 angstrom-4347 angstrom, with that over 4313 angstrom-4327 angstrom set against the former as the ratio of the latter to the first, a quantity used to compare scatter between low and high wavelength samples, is 0.95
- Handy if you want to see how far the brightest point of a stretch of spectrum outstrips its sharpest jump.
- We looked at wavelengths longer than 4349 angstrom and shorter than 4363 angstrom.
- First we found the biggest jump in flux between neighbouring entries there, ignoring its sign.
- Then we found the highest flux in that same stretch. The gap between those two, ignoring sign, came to 13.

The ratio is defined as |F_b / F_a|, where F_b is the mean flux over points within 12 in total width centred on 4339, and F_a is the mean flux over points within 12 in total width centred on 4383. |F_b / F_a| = 1.08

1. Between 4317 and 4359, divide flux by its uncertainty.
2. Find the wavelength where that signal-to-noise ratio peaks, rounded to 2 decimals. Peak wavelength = 4328.27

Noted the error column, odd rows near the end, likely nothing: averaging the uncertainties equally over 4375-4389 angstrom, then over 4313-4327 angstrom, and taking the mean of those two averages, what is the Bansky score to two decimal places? 1.54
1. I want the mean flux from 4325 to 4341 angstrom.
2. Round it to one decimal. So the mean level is 15.4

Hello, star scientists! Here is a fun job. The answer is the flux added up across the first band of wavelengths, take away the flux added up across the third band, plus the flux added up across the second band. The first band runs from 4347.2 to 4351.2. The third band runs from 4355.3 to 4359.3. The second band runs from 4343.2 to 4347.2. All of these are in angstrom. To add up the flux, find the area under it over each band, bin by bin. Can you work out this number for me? 77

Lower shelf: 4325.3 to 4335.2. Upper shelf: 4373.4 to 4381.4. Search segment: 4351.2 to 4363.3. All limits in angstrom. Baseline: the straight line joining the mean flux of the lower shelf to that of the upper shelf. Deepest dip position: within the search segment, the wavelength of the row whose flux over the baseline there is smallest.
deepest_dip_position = 4358.27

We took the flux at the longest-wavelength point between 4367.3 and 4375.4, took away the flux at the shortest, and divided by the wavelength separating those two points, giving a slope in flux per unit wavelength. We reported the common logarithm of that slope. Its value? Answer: -1.5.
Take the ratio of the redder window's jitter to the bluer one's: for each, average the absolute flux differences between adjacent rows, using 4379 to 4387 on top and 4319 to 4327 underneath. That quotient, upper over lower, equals 1.8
